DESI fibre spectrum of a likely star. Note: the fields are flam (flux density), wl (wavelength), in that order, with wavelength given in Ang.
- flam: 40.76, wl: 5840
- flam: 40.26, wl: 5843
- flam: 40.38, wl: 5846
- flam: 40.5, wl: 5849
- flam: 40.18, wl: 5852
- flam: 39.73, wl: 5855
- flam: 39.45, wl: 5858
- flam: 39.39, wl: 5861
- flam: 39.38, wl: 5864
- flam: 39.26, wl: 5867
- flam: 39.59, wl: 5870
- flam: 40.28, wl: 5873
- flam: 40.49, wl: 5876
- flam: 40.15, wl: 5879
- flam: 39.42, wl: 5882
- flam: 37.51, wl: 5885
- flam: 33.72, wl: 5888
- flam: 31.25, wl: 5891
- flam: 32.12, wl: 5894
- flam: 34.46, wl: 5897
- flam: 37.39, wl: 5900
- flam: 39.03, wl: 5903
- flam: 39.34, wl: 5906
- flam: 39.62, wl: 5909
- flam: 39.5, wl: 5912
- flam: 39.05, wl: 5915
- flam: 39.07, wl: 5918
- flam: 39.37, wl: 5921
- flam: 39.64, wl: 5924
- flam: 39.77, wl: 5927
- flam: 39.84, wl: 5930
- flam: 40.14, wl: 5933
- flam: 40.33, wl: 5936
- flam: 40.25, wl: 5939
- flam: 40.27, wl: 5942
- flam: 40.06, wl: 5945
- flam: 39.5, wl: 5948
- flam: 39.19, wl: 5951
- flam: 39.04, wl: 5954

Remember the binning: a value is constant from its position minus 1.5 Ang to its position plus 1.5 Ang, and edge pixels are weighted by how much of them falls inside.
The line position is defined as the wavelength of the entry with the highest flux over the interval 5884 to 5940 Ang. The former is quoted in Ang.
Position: 5936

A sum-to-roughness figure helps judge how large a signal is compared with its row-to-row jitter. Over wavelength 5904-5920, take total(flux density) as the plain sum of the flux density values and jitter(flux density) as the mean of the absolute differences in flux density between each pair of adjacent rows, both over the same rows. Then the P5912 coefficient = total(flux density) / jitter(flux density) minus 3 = 901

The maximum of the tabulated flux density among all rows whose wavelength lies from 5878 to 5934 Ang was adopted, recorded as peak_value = 40.15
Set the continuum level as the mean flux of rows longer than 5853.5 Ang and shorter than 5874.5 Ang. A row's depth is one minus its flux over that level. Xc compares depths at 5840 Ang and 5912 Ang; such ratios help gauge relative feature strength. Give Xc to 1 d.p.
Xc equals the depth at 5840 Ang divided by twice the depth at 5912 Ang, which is -7.1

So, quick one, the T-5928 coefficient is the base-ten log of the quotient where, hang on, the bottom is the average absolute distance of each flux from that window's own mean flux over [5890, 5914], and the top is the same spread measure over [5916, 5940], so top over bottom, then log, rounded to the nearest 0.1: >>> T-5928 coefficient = -0.9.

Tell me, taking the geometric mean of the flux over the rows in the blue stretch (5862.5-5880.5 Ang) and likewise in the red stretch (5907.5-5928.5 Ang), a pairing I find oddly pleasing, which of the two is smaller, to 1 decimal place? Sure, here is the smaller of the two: 39.4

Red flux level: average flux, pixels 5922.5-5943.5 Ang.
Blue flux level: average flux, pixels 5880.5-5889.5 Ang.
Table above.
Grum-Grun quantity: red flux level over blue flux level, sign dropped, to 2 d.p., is 1.09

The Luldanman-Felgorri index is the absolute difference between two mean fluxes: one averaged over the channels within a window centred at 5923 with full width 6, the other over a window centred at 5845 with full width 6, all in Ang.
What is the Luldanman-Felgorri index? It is 0.8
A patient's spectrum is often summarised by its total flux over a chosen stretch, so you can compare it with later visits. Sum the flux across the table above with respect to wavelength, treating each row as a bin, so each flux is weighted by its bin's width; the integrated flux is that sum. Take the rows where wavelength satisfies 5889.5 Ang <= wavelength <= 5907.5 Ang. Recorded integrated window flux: 641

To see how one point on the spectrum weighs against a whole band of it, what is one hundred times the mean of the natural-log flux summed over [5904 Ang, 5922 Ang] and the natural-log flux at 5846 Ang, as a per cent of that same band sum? 58.4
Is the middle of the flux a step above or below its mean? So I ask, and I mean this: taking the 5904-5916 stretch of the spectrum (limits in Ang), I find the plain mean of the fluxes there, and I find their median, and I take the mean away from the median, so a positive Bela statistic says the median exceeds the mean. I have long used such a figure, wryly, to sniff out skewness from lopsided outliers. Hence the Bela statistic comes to 0.04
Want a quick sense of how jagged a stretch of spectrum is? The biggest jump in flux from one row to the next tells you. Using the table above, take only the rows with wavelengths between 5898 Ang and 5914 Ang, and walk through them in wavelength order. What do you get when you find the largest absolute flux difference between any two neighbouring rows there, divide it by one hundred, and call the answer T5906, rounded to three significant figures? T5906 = 0.0164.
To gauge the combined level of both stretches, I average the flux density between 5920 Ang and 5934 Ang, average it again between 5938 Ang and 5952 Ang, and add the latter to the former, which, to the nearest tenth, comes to 79.6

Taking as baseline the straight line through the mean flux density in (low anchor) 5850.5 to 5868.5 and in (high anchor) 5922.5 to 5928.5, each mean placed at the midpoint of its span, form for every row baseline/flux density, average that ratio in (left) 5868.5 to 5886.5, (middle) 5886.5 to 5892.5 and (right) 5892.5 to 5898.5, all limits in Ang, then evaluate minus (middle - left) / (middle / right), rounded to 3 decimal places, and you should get -0.215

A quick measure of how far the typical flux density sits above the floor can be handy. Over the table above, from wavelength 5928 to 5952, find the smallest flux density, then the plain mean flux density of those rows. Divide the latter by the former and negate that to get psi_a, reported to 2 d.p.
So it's -1.02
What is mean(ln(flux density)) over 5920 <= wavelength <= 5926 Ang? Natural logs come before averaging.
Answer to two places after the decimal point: 3.68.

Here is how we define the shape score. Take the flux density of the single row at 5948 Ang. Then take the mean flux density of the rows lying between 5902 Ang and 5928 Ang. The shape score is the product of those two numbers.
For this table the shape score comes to 1555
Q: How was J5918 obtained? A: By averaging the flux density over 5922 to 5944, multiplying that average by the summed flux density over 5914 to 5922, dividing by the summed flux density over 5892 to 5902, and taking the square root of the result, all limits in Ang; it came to 6.7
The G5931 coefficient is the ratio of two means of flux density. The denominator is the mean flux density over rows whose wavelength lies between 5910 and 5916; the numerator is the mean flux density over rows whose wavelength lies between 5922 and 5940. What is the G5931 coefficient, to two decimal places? 1.02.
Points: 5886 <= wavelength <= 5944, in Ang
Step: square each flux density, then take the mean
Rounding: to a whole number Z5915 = 1461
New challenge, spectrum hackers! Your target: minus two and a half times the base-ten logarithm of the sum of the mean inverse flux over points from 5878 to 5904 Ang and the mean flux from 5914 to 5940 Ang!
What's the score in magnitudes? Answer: -4.00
